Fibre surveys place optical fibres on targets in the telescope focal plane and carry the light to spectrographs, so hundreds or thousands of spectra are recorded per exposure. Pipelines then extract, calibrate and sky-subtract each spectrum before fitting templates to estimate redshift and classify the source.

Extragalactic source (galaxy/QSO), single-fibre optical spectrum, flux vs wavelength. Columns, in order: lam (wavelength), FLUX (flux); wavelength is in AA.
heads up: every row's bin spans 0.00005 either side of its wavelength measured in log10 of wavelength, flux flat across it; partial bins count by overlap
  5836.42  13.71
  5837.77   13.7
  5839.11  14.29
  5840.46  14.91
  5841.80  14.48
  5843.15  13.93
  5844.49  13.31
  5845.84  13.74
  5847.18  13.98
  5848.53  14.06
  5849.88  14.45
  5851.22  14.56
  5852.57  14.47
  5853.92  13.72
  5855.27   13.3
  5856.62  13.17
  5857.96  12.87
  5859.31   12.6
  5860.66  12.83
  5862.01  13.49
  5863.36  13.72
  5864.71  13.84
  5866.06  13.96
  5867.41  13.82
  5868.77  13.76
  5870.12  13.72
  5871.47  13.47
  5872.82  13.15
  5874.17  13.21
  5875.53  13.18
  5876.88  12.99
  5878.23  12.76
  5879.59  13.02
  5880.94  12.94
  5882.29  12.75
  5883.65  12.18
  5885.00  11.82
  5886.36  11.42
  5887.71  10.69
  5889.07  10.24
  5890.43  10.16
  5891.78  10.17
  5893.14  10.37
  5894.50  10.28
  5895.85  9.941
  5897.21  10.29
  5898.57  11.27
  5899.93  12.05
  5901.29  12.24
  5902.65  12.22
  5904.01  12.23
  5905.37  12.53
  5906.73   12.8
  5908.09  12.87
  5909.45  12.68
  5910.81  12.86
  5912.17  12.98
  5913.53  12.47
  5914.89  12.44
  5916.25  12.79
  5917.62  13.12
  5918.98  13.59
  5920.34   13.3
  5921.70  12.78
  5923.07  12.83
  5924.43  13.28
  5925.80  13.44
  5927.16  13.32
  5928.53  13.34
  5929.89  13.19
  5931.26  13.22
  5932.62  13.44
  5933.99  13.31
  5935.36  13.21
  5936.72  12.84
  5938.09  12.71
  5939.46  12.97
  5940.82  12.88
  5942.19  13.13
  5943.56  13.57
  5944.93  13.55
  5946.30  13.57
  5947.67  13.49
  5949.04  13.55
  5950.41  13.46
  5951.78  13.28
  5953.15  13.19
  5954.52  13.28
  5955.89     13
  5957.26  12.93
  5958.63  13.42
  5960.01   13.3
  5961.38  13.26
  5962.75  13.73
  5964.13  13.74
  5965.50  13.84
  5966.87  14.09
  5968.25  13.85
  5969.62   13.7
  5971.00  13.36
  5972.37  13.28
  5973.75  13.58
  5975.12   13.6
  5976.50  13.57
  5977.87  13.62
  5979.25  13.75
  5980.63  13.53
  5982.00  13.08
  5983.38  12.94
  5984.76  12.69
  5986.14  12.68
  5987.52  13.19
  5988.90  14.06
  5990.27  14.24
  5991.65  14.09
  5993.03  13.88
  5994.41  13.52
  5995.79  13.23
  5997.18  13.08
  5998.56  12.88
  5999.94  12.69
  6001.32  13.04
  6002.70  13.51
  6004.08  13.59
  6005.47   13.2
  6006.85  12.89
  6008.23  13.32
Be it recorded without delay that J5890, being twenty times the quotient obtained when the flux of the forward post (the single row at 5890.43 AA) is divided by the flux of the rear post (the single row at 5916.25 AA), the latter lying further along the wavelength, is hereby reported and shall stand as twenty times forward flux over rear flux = 16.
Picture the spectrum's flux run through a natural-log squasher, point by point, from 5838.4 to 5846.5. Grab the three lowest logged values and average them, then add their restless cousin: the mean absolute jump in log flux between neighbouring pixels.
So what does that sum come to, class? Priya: 2.65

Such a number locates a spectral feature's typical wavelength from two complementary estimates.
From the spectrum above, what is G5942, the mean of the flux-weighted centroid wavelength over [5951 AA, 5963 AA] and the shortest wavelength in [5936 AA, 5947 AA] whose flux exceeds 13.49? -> 5950.4 AA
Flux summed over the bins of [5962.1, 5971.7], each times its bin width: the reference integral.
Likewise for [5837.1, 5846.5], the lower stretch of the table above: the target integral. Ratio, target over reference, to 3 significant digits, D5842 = 1.00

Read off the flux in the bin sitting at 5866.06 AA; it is 13.96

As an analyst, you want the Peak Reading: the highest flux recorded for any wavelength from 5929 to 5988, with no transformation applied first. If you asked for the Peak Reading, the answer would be 14.09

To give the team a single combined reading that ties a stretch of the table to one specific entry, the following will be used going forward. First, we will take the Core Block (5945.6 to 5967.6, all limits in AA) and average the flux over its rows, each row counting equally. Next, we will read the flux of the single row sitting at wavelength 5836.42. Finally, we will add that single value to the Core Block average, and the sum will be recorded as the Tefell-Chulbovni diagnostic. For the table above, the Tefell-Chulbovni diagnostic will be 27.2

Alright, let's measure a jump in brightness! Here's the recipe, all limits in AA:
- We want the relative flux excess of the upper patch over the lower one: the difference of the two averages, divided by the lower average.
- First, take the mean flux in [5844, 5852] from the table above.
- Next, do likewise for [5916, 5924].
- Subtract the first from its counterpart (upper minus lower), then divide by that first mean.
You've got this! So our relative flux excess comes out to -0.068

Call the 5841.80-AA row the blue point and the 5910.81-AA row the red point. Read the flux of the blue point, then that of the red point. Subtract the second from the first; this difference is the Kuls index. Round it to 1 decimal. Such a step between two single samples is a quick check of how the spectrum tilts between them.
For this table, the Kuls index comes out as 1.6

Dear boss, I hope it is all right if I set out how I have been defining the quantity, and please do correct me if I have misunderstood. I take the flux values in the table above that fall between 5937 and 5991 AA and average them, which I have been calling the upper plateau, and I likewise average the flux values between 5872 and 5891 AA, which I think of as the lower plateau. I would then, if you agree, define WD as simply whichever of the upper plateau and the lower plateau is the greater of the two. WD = 13.4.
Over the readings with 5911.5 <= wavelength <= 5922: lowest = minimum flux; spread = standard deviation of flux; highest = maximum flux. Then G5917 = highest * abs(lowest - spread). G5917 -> 164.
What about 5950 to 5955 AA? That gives 176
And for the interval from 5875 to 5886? 150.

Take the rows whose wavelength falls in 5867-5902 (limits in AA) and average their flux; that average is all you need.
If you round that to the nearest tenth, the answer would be 12.0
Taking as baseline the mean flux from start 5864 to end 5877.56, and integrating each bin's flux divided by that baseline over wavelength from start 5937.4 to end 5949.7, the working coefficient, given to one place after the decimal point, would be 12.1 AA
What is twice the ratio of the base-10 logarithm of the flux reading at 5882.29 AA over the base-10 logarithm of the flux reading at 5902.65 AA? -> 2.034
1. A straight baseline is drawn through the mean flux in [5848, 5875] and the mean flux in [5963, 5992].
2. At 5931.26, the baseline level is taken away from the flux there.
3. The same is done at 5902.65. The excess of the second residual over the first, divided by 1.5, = -0.68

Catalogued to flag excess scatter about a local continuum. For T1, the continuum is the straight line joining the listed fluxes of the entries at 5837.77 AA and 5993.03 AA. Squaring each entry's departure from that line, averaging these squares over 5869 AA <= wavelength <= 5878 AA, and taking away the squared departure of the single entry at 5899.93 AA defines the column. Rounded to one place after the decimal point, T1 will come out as -2.7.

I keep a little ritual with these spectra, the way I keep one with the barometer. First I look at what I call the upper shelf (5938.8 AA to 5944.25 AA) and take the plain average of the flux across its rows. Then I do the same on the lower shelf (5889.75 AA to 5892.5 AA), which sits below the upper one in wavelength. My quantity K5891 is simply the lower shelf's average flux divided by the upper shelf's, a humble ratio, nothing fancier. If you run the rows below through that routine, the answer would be 0.77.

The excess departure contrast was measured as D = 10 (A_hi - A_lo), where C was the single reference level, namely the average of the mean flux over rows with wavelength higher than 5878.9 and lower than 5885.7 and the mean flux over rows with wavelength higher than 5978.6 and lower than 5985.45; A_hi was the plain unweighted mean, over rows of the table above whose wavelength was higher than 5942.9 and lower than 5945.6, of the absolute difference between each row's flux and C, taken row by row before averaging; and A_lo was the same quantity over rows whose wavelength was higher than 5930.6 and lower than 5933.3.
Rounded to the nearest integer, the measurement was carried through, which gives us 2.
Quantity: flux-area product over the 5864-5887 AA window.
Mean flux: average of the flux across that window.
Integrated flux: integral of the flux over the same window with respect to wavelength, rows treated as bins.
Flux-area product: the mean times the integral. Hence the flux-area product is 3922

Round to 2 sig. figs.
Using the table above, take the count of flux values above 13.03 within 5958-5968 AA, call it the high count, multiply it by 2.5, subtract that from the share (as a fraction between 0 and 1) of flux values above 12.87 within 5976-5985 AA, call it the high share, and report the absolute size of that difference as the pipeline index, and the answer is 17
